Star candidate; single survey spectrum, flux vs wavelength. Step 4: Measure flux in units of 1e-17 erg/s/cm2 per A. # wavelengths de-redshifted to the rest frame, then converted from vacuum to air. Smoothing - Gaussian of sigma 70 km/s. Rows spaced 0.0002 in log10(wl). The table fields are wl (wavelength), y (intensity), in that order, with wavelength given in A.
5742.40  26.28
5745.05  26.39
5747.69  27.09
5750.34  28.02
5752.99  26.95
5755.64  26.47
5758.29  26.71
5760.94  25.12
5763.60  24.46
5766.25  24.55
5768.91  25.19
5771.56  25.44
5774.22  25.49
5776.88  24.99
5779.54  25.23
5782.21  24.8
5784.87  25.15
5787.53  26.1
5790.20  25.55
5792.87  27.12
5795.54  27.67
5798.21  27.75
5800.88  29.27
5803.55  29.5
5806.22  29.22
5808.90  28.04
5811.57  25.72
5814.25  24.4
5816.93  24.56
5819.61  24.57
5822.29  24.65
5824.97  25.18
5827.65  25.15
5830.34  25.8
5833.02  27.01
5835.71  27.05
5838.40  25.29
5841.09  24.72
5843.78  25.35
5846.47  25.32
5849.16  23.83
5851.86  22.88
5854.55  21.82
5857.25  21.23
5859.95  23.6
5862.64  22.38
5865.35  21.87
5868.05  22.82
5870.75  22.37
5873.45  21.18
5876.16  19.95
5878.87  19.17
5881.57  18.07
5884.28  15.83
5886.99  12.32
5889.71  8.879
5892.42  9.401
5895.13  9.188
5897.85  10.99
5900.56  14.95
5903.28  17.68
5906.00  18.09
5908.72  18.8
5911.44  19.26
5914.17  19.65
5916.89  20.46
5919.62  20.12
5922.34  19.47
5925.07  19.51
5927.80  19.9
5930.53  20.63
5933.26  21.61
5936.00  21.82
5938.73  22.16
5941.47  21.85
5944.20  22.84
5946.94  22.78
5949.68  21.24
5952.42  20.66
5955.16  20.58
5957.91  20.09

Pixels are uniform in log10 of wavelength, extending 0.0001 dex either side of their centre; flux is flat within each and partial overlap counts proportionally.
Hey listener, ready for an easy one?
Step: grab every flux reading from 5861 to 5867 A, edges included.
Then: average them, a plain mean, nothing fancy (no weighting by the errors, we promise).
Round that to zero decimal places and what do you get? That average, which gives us 22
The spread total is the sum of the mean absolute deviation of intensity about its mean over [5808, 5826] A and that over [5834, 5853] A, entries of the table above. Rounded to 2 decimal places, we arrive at 1.85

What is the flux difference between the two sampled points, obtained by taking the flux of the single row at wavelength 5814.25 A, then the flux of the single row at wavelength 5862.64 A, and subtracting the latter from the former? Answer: 2.0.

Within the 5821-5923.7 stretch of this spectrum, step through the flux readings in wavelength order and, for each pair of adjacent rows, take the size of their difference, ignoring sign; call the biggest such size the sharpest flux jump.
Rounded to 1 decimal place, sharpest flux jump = 4.0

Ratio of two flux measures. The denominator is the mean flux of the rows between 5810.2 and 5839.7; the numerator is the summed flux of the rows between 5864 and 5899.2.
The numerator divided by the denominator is 8.3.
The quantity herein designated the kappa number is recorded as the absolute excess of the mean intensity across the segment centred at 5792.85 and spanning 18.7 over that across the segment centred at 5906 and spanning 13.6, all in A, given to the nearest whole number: 9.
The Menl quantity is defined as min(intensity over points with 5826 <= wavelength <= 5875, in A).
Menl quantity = 21.18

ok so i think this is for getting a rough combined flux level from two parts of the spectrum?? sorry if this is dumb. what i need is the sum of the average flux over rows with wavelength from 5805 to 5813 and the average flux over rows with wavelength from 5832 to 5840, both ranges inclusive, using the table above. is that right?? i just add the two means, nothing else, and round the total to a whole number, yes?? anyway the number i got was 54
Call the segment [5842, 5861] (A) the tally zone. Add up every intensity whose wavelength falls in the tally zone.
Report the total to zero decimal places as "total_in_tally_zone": 164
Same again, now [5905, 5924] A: 136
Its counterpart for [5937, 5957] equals 152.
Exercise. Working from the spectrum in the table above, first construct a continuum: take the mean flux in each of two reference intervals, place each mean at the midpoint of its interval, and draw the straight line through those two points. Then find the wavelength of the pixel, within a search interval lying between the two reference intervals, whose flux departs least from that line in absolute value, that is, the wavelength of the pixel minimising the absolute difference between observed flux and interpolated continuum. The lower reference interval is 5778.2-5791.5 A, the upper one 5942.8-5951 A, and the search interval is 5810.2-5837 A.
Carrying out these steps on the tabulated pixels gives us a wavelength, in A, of 5822.29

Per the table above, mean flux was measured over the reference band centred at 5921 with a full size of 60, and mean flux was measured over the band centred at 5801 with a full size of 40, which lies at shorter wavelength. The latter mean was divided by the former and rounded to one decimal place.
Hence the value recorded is 1.4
